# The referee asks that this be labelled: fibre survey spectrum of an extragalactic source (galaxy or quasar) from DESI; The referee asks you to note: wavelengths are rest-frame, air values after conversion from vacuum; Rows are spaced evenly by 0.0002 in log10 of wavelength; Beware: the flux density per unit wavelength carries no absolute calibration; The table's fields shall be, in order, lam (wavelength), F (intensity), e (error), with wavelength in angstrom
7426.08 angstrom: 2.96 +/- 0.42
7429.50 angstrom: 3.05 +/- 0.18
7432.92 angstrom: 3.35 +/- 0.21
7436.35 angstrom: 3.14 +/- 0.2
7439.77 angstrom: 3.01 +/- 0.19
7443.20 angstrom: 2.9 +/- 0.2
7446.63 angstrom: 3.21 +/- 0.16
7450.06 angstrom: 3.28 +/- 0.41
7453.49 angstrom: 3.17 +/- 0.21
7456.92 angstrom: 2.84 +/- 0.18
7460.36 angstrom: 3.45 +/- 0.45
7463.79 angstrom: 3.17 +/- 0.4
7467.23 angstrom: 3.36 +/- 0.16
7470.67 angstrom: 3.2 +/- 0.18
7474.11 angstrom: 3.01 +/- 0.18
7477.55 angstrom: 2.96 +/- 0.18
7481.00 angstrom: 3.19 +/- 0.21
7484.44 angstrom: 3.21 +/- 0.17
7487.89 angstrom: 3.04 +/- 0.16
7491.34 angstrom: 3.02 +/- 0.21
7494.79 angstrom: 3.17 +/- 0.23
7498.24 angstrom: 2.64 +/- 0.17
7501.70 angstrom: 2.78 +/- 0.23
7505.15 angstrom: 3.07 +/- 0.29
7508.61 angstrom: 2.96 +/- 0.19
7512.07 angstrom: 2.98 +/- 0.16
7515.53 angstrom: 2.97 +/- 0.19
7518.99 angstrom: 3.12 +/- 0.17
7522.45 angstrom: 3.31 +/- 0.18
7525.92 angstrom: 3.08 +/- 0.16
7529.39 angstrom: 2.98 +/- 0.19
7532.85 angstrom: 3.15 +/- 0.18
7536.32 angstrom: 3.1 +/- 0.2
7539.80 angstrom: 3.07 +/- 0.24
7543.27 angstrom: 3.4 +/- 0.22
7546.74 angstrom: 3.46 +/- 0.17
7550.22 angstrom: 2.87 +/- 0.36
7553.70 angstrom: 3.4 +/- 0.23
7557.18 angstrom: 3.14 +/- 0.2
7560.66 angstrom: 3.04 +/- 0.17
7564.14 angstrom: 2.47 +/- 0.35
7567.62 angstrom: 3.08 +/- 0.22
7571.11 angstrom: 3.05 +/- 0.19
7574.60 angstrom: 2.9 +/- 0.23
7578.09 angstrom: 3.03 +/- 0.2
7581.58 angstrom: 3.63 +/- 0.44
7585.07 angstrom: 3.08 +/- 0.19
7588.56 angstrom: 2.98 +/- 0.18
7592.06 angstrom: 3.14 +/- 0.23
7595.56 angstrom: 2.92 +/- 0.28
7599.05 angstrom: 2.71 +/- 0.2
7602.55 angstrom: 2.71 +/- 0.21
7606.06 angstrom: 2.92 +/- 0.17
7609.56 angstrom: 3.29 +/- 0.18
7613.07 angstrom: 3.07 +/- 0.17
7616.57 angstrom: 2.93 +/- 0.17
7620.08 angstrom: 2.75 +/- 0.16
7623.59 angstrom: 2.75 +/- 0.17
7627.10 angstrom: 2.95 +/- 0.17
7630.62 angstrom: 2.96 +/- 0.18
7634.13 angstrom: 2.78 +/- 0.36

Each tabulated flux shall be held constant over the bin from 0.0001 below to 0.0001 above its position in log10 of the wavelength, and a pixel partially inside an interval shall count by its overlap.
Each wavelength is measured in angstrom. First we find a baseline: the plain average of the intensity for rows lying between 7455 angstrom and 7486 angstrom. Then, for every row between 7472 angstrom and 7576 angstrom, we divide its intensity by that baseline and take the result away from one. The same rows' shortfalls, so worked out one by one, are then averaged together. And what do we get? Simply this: 0.032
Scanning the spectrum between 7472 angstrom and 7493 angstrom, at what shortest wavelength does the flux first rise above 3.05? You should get 7481.00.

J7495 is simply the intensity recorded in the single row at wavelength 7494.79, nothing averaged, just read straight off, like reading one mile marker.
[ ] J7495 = 3.17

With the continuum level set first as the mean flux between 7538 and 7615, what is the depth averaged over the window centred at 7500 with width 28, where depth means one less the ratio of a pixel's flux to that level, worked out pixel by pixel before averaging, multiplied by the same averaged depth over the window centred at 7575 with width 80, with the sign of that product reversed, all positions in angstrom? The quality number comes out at 0.0000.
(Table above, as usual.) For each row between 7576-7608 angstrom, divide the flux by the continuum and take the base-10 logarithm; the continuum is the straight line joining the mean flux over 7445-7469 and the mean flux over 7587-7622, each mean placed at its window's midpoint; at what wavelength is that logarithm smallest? 7599.05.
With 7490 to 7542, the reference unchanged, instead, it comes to 7498.24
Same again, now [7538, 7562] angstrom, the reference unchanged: 7550.22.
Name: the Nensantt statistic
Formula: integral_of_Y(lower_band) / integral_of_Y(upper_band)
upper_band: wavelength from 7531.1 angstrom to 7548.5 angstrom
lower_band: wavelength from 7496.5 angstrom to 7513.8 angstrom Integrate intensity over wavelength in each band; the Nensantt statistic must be 0.89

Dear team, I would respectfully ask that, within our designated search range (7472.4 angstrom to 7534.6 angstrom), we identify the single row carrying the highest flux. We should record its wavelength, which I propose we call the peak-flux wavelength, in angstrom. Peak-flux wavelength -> 7522.45 angstrom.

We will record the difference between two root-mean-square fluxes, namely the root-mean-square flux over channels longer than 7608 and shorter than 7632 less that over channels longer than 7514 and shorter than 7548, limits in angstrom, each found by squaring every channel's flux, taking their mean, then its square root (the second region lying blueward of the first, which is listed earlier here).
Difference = -0.21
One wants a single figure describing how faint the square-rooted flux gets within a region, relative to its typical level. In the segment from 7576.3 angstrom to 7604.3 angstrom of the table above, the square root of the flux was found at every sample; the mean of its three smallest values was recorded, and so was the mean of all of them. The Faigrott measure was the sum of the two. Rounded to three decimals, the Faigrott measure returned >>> 3.405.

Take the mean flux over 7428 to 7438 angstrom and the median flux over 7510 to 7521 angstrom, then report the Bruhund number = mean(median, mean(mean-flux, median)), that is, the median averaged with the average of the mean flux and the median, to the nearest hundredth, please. 3.03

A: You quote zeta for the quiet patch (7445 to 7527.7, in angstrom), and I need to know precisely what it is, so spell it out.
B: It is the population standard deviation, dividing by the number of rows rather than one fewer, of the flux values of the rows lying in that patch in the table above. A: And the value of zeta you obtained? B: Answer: 0.18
